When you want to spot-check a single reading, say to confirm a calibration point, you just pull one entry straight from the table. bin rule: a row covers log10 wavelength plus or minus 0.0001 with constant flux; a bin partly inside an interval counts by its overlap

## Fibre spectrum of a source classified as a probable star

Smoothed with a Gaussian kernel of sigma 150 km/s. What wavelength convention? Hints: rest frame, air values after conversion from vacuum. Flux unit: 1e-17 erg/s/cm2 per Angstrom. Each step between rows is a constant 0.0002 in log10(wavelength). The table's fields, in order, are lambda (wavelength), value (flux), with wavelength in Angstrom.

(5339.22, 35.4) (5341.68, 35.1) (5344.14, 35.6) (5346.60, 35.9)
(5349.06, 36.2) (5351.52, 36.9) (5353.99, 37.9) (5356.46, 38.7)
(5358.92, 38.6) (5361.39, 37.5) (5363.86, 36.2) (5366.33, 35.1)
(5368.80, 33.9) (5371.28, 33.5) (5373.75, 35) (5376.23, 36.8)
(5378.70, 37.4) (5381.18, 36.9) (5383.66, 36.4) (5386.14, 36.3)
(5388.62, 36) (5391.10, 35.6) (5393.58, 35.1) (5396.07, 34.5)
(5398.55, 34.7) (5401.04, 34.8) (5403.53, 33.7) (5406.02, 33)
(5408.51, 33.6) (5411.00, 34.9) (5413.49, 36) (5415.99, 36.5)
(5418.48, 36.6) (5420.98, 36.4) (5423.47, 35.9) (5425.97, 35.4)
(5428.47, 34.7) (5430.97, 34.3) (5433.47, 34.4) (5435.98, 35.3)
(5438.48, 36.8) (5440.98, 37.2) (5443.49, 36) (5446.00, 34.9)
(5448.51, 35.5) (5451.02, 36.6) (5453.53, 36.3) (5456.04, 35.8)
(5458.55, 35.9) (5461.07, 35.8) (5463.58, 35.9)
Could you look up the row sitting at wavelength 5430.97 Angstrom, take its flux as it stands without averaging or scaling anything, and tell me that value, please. 34.3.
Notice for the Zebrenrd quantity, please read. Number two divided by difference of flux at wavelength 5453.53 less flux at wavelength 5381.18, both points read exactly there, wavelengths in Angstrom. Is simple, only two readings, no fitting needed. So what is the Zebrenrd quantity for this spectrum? -3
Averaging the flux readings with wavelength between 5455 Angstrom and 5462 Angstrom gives 35.8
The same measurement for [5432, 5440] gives 35.5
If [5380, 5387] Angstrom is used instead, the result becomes 36.5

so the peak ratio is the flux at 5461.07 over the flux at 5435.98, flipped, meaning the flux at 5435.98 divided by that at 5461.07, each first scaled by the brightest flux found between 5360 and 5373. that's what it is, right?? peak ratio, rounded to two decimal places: 0.99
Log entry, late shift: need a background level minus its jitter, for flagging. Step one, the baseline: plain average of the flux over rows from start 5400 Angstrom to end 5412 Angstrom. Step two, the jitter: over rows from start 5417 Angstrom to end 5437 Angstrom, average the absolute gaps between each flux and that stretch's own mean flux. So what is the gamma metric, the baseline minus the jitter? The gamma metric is 33.3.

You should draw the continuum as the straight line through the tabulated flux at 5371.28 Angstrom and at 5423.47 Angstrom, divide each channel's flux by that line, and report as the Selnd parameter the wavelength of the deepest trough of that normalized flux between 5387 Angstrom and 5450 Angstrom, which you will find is 5406.02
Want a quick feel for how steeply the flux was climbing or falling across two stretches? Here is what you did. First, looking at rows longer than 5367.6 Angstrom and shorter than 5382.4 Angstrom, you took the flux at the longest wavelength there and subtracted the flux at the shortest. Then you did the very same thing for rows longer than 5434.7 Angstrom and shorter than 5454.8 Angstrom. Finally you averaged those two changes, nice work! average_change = 2.0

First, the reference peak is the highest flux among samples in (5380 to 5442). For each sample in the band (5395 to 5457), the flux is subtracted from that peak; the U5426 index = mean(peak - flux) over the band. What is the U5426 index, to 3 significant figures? 1.85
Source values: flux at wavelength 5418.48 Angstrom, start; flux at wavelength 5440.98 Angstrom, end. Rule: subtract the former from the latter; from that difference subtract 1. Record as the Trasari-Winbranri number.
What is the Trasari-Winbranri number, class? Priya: -0.40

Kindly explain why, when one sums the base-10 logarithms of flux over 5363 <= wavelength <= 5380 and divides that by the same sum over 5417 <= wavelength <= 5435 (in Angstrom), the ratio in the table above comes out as 1.000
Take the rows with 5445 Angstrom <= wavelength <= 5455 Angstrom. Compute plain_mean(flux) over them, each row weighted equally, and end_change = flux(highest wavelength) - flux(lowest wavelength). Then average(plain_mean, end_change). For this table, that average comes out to 18.6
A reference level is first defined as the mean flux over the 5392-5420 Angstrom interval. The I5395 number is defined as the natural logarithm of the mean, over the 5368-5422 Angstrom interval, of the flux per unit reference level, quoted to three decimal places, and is 0.014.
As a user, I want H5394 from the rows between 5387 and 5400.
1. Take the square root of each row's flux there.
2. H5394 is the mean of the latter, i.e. 5.93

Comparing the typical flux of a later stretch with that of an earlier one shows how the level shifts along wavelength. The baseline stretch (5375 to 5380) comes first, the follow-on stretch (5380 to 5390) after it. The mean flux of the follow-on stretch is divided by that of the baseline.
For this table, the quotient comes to 0.98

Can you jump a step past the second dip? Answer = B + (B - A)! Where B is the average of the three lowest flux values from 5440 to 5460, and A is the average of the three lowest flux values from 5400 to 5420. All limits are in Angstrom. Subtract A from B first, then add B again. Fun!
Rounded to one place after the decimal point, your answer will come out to 37.4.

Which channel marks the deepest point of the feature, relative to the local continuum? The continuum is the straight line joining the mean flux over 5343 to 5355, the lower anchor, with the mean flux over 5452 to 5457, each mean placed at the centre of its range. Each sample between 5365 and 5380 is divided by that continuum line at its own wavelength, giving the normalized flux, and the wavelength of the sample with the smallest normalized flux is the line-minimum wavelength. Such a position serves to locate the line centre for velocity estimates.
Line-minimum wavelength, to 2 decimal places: 5371.28 Angstrom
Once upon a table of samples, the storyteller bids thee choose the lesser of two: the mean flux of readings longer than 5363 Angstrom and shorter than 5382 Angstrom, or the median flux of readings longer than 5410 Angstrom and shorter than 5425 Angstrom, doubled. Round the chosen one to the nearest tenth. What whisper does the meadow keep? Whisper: 35.6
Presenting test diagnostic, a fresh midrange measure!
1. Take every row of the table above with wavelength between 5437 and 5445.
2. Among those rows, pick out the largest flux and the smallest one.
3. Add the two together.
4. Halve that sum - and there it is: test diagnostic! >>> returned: 36.6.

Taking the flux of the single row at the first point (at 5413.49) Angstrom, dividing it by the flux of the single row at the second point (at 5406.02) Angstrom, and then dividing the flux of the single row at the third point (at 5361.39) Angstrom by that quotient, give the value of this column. 34.4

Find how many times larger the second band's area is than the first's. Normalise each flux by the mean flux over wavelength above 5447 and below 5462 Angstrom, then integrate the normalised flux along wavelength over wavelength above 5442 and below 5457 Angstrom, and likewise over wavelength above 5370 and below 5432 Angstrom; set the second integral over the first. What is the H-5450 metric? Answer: 4.1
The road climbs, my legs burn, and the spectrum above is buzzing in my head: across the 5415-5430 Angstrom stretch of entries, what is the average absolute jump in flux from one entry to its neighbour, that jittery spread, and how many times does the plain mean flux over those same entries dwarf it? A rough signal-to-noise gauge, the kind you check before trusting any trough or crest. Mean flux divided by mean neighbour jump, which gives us 90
